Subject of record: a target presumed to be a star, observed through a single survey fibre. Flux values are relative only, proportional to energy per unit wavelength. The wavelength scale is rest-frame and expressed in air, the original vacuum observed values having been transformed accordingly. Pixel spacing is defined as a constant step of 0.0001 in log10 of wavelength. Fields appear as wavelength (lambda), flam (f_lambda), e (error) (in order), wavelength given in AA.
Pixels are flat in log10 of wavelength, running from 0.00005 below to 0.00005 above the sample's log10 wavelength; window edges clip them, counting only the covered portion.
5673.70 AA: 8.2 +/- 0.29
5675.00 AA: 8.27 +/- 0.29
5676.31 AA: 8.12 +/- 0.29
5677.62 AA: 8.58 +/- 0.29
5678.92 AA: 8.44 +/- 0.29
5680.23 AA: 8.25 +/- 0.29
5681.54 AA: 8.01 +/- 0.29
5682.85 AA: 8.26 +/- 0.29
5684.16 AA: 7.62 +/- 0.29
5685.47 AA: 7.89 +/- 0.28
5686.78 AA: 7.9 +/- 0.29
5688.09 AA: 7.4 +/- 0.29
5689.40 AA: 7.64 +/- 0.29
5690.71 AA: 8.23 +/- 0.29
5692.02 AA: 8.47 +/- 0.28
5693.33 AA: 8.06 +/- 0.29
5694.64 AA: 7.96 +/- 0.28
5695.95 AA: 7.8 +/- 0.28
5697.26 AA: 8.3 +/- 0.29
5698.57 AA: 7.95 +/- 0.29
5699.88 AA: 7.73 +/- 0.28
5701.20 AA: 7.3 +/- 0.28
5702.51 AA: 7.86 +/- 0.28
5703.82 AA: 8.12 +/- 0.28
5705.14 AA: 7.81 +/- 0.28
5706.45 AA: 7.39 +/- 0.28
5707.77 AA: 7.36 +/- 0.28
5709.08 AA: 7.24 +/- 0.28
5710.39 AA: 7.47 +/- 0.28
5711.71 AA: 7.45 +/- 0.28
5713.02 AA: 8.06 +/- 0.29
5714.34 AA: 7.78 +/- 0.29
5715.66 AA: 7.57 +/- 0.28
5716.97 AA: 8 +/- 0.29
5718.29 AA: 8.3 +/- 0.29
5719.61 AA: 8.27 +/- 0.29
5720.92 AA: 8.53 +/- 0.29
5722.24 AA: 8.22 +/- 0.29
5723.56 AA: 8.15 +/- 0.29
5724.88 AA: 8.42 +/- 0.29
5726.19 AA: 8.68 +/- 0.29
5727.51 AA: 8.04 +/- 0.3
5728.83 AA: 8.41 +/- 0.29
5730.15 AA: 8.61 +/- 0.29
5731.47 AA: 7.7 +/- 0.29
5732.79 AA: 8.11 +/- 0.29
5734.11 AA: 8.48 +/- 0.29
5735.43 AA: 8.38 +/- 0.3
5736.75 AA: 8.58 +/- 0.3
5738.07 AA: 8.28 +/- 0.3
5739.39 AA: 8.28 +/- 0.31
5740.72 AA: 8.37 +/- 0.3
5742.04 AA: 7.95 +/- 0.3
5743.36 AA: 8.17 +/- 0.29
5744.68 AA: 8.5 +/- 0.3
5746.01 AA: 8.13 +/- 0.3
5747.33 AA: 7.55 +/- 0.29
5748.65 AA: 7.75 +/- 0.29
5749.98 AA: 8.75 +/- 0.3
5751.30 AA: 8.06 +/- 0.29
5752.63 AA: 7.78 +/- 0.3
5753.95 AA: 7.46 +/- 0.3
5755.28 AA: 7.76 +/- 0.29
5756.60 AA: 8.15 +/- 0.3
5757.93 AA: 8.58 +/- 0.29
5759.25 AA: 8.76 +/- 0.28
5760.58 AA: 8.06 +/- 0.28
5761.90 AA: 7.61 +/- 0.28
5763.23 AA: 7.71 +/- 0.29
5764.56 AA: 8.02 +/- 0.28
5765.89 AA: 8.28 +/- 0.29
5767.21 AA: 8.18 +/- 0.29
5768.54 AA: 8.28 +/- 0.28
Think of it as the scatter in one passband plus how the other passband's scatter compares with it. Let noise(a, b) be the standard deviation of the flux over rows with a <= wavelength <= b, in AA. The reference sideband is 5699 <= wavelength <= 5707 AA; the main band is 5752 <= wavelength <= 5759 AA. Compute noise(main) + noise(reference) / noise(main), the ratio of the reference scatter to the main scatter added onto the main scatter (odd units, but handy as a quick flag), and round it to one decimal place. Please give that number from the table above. 1.1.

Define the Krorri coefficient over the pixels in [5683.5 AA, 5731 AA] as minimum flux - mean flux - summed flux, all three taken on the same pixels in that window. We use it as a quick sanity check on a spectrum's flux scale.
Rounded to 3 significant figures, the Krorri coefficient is -287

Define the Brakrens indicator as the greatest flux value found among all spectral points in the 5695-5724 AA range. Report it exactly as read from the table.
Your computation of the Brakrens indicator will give 8.53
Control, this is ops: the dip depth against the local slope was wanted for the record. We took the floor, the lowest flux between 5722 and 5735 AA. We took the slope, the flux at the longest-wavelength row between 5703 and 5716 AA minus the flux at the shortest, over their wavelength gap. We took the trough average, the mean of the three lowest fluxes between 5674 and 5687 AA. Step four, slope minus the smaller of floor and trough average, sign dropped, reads 7.75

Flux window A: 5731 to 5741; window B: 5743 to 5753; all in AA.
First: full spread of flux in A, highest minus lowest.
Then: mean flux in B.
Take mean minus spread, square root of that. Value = 2.68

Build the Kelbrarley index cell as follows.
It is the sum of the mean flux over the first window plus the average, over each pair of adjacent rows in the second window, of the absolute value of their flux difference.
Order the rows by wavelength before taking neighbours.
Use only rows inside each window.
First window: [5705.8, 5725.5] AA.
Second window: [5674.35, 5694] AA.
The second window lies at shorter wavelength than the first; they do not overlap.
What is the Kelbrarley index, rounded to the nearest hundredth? 8.19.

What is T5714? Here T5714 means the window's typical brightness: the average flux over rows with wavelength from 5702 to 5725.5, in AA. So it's 7.89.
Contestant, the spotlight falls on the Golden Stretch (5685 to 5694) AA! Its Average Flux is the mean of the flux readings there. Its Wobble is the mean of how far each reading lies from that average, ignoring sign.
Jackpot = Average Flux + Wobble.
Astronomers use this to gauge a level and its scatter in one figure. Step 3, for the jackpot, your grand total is 8.21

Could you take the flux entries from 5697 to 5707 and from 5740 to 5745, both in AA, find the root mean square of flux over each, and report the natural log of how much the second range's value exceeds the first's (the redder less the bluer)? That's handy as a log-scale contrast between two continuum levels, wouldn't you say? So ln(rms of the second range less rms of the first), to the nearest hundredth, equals -0.83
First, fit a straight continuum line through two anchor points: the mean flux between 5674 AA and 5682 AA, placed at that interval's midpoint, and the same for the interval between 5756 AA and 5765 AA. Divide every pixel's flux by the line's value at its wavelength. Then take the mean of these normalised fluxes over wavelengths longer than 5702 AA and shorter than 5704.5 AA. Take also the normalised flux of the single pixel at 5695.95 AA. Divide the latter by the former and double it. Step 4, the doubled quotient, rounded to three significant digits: 1.95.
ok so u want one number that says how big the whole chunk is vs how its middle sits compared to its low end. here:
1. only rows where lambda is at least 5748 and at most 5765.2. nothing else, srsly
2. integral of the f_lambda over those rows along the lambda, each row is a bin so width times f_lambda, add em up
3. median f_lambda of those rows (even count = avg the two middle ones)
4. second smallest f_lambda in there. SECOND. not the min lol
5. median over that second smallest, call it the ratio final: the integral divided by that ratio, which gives 131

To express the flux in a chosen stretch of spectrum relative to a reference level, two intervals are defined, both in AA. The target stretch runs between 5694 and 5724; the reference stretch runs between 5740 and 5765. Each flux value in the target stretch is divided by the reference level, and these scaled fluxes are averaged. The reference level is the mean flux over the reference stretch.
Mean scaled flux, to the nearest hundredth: 0.97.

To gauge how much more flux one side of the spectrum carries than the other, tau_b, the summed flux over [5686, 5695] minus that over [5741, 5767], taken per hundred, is -0.97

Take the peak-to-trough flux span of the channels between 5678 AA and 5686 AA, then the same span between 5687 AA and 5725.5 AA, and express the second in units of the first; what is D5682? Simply 1.6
